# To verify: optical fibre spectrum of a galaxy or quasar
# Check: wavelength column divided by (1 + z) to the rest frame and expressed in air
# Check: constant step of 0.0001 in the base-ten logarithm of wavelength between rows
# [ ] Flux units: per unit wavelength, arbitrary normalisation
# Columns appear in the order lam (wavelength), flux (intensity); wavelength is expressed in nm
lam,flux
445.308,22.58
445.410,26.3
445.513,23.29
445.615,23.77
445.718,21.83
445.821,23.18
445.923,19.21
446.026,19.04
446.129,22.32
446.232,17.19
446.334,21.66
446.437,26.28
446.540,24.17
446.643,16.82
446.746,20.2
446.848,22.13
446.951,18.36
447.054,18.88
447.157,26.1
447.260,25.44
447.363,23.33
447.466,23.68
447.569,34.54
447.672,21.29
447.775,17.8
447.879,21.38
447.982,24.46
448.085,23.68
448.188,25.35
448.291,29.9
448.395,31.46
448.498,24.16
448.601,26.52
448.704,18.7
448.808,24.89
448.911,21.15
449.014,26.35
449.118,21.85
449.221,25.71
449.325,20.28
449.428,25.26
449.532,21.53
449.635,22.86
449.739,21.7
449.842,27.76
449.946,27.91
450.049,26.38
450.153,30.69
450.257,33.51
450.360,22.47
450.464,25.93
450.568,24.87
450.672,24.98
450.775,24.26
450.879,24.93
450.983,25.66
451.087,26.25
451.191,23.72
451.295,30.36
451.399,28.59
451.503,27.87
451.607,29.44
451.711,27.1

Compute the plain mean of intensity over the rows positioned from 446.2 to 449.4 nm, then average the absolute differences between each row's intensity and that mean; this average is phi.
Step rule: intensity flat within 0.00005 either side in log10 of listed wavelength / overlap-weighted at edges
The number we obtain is 3.2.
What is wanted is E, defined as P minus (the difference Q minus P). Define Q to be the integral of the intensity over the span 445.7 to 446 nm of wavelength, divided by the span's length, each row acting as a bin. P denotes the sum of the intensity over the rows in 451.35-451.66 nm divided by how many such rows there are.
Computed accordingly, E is 36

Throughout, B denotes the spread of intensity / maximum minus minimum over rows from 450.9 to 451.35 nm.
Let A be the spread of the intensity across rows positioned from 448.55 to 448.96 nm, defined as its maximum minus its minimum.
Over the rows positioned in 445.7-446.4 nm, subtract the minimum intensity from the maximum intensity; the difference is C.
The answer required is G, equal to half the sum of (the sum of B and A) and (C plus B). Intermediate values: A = 8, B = 7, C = 6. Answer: 14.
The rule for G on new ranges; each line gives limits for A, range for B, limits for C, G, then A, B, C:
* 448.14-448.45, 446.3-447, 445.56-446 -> 15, 6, 9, 5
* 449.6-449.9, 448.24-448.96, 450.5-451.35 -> 19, 6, 13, 7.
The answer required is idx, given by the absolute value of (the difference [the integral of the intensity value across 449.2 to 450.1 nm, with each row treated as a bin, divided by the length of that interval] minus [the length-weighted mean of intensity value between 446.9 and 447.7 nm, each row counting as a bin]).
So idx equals 0.3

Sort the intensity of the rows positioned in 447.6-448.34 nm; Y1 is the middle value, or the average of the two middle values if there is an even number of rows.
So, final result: 23.7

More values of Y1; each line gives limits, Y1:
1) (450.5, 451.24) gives 24.9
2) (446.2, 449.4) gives 23.7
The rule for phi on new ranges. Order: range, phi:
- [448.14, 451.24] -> 2.4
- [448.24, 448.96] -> 3.5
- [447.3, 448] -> 3.3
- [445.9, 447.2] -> 2.6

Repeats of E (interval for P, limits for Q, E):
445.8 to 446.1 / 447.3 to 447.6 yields 14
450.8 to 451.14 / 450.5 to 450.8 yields 26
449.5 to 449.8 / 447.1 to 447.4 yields 19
